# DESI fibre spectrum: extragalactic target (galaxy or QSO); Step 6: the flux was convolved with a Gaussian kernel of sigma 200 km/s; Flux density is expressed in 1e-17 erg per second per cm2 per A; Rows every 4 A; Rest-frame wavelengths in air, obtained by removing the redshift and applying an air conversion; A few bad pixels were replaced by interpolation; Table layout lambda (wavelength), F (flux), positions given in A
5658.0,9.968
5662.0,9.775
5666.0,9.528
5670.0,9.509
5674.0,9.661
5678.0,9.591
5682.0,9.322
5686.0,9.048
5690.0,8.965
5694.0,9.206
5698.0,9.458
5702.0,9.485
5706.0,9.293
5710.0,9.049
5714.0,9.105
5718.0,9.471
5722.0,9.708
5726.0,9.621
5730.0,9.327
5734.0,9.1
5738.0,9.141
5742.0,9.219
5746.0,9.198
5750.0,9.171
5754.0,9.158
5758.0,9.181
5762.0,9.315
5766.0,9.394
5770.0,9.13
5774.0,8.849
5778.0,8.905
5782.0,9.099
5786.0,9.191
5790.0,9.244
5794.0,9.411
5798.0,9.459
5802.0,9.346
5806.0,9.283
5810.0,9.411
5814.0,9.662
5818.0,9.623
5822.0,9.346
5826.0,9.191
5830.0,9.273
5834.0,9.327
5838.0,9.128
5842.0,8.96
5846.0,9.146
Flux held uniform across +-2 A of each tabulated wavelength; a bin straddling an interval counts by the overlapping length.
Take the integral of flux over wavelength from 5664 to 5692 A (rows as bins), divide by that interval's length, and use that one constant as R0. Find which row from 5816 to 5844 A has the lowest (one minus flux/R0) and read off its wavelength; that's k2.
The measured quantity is 5818.0 A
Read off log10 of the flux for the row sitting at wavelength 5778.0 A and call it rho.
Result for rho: 0.950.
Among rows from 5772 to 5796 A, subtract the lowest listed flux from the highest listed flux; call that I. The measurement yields 0.56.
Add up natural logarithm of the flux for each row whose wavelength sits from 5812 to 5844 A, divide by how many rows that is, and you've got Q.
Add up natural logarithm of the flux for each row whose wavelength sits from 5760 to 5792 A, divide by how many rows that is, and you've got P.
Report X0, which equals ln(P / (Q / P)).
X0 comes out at 0.786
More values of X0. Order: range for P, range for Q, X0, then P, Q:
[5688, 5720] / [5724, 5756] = 0.800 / 2.22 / 2.22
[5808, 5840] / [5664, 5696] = 0.806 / 2.24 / 2.24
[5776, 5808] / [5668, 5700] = 0.794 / 2.22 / 2.23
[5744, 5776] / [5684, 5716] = 0.795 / 2.22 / 2.22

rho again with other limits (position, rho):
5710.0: 0.957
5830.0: 0.967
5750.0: 0.962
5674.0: 0.985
